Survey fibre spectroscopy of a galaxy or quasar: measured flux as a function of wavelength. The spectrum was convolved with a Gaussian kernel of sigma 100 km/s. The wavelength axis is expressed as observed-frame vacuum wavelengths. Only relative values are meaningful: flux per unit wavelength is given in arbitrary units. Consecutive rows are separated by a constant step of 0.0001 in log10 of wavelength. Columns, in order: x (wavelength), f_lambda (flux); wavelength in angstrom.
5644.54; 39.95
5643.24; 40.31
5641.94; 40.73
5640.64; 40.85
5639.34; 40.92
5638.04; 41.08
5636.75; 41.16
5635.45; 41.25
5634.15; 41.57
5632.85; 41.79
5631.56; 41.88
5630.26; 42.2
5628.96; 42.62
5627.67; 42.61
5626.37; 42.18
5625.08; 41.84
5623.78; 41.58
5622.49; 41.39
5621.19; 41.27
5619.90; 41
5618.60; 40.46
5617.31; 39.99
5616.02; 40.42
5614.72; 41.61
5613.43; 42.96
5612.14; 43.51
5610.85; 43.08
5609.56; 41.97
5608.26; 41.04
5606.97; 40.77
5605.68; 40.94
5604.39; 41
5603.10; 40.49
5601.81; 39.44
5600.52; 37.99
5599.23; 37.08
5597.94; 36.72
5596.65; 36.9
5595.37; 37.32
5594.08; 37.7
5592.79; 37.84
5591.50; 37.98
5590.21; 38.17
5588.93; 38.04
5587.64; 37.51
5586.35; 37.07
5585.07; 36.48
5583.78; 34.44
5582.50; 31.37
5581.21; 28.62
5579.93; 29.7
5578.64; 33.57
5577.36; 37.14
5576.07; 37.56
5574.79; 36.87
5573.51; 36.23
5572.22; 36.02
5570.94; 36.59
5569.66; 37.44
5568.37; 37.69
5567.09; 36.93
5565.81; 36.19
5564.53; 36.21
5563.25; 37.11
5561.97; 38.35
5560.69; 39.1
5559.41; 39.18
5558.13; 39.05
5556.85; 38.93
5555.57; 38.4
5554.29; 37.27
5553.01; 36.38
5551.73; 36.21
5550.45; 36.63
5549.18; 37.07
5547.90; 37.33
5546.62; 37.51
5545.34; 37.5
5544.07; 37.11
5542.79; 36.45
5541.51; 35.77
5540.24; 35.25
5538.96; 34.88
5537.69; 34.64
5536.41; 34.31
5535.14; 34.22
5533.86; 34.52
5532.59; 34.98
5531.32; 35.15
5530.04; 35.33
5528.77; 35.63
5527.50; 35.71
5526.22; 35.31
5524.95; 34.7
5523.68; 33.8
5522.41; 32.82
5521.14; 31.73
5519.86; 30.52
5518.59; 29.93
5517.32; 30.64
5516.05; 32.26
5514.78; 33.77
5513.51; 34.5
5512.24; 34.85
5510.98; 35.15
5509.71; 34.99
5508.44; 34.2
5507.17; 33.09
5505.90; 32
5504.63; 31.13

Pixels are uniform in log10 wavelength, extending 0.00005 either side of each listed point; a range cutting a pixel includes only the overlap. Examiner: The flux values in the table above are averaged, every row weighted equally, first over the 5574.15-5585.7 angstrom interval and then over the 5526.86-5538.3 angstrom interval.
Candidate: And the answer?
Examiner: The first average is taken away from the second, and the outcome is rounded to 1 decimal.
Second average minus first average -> 1.0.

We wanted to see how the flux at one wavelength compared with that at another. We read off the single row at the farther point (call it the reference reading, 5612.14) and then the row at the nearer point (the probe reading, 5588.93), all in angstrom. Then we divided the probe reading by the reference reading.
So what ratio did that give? 0.87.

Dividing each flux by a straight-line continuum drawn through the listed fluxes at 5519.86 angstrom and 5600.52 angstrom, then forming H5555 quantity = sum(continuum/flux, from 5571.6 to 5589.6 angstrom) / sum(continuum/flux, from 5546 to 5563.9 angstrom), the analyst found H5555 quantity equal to 1.16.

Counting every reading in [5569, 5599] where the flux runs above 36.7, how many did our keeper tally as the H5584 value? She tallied 14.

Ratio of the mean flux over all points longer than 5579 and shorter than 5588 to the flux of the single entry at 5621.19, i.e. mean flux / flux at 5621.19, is 0.81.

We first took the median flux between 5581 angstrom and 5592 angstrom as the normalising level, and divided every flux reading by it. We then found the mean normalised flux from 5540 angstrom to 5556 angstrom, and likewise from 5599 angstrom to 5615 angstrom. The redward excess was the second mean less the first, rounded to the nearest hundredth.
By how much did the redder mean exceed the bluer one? 0.11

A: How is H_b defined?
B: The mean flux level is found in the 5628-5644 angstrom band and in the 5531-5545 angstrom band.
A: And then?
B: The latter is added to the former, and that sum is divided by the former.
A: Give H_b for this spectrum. 1.85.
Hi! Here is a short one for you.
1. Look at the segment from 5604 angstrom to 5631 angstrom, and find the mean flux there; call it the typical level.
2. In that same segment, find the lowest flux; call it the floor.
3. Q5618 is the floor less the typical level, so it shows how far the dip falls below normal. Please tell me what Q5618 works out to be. -1.6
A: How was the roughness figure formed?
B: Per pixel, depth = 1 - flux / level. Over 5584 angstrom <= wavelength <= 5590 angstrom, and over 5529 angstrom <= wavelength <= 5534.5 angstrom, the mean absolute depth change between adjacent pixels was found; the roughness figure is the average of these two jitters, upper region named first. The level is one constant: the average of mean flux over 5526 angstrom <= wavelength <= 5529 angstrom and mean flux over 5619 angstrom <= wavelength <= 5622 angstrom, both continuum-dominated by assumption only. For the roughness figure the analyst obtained 0.010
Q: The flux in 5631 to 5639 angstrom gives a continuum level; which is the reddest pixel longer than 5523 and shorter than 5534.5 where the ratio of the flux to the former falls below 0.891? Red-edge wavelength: 5533.86 angstrom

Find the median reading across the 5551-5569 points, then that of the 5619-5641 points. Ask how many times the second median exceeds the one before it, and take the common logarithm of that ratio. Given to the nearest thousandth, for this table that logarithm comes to 0.045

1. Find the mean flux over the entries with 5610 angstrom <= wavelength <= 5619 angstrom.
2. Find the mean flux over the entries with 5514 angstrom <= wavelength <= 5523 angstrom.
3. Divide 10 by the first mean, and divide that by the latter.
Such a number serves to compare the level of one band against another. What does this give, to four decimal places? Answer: 0.0076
